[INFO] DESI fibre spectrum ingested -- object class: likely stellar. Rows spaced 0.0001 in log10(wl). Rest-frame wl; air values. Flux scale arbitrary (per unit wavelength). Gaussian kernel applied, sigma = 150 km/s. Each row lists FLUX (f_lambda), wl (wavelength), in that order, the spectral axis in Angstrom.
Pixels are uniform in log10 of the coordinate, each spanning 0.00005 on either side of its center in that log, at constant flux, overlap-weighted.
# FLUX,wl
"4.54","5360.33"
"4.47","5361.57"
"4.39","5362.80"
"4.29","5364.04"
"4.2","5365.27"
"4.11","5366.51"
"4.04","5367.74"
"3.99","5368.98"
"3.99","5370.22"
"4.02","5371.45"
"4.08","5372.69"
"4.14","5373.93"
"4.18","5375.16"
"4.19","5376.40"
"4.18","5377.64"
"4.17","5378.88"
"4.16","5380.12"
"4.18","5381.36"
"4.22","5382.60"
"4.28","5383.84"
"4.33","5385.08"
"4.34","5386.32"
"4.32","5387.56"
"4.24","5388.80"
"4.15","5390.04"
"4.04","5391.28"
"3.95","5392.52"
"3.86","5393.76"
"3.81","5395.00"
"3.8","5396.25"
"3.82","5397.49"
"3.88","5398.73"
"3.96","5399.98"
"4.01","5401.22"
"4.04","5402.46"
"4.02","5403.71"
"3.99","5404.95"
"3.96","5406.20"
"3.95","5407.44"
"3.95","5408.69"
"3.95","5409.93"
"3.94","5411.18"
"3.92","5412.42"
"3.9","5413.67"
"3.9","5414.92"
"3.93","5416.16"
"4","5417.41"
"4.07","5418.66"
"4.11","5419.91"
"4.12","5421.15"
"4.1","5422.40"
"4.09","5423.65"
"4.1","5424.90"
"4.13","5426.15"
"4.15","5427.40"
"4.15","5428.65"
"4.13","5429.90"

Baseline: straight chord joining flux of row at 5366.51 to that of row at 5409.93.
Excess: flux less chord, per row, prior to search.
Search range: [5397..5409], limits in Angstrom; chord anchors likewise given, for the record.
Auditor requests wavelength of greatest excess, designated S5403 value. 5402.46 Angstrom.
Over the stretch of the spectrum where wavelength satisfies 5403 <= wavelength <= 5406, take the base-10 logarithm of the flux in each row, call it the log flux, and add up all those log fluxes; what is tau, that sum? 1.21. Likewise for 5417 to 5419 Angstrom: 1.21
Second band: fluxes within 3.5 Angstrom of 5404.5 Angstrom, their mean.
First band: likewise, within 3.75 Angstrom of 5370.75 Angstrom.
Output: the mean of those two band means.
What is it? 4.02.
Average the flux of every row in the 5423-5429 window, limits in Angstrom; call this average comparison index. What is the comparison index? 4.12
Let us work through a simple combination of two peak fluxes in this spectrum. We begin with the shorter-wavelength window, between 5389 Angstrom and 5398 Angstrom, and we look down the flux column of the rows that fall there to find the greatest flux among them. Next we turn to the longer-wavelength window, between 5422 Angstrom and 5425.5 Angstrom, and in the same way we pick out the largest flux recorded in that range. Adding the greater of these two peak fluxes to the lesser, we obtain 8.25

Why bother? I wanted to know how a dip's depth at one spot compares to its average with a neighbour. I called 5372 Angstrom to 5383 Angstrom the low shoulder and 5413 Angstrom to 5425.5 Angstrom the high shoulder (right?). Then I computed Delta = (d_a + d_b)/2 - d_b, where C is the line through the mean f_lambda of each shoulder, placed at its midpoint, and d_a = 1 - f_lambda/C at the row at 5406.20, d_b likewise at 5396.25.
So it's -0.023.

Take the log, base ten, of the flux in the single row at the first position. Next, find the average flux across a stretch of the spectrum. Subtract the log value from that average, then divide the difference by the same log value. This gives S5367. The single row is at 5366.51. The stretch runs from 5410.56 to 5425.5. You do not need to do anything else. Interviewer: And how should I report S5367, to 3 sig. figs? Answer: 5.54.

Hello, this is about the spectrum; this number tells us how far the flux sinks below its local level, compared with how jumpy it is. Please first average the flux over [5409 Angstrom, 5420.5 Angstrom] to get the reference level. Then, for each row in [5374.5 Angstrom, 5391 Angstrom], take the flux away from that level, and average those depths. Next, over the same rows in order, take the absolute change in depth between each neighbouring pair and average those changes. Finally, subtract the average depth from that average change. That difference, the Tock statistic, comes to 0.29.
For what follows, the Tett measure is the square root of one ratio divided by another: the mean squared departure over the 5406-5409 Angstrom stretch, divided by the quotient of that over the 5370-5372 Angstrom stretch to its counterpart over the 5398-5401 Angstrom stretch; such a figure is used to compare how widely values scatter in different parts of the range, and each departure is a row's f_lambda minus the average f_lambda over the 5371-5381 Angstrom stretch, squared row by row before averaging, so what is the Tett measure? 0.31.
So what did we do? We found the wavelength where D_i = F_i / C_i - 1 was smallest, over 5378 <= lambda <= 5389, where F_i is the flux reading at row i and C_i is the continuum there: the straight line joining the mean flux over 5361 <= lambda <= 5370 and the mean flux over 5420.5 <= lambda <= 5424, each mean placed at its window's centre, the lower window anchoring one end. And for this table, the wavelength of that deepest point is 5380.12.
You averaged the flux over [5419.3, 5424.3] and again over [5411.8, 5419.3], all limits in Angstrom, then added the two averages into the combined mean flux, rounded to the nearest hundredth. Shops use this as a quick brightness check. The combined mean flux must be 8.06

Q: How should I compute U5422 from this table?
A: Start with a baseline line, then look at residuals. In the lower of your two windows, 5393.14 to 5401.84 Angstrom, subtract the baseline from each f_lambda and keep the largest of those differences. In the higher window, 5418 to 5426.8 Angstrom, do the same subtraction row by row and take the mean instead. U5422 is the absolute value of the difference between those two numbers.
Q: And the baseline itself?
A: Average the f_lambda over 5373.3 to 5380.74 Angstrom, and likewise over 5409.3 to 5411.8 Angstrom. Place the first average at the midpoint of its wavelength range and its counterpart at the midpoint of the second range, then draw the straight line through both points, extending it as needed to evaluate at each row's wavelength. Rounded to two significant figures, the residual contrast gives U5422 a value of 0.23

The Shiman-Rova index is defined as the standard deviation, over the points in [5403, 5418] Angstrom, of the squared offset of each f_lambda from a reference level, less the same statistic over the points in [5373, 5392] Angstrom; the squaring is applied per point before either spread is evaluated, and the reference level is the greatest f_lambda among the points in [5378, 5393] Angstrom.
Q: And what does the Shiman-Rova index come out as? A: 0.01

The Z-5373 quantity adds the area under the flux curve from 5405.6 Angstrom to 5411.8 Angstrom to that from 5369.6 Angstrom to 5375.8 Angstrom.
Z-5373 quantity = 49.8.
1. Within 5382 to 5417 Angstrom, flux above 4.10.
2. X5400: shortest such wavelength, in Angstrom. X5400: 5382.60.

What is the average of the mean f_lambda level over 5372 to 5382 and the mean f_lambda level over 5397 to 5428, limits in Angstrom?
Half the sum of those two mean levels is 4.08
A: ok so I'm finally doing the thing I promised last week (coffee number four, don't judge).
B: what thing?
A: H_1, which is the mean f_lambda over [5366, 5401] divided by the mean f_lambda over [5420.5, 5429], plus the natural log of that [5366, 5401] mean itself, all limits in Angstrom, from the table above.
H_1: 2.40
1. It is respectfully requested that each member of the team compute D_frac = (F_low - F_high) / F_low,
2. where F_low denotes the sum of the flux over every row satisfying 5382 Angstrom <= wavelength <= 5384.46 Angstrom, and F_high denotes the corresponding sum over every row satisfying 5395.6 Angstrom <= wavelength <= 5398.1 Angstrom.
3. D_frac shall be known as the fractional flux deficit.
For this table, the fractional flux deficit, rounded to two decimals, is 0.10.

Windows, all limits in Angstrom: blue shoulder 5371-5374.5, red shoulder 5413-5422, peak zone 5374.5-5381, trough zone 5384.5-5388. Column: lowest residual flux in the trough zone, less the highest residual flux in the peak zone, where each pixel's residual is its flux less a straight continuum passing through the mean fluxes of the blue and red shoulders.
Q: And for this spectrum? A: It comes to 0.15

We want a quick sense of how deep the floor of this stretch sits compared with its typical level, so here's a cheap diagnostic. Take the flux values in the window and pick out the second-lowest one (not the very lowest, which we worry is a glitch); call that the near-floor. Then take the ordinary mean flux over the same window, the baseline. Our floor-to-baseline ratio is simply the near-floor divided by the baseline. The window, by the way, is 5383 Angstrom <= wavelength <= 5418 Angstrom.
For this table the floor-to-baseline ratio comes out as 0.950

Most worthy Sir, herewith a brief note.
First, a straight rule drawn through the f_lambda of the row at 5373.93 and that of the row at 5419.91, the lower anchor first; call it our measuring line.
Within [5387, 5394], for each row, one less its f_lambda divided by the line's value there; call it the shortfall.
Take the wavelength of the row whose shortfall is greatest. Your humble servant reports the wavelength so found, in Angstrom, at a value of 5393.76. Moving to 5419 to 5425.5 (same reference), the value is 5423.65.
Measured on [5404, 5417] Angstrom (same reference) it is 5413.67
